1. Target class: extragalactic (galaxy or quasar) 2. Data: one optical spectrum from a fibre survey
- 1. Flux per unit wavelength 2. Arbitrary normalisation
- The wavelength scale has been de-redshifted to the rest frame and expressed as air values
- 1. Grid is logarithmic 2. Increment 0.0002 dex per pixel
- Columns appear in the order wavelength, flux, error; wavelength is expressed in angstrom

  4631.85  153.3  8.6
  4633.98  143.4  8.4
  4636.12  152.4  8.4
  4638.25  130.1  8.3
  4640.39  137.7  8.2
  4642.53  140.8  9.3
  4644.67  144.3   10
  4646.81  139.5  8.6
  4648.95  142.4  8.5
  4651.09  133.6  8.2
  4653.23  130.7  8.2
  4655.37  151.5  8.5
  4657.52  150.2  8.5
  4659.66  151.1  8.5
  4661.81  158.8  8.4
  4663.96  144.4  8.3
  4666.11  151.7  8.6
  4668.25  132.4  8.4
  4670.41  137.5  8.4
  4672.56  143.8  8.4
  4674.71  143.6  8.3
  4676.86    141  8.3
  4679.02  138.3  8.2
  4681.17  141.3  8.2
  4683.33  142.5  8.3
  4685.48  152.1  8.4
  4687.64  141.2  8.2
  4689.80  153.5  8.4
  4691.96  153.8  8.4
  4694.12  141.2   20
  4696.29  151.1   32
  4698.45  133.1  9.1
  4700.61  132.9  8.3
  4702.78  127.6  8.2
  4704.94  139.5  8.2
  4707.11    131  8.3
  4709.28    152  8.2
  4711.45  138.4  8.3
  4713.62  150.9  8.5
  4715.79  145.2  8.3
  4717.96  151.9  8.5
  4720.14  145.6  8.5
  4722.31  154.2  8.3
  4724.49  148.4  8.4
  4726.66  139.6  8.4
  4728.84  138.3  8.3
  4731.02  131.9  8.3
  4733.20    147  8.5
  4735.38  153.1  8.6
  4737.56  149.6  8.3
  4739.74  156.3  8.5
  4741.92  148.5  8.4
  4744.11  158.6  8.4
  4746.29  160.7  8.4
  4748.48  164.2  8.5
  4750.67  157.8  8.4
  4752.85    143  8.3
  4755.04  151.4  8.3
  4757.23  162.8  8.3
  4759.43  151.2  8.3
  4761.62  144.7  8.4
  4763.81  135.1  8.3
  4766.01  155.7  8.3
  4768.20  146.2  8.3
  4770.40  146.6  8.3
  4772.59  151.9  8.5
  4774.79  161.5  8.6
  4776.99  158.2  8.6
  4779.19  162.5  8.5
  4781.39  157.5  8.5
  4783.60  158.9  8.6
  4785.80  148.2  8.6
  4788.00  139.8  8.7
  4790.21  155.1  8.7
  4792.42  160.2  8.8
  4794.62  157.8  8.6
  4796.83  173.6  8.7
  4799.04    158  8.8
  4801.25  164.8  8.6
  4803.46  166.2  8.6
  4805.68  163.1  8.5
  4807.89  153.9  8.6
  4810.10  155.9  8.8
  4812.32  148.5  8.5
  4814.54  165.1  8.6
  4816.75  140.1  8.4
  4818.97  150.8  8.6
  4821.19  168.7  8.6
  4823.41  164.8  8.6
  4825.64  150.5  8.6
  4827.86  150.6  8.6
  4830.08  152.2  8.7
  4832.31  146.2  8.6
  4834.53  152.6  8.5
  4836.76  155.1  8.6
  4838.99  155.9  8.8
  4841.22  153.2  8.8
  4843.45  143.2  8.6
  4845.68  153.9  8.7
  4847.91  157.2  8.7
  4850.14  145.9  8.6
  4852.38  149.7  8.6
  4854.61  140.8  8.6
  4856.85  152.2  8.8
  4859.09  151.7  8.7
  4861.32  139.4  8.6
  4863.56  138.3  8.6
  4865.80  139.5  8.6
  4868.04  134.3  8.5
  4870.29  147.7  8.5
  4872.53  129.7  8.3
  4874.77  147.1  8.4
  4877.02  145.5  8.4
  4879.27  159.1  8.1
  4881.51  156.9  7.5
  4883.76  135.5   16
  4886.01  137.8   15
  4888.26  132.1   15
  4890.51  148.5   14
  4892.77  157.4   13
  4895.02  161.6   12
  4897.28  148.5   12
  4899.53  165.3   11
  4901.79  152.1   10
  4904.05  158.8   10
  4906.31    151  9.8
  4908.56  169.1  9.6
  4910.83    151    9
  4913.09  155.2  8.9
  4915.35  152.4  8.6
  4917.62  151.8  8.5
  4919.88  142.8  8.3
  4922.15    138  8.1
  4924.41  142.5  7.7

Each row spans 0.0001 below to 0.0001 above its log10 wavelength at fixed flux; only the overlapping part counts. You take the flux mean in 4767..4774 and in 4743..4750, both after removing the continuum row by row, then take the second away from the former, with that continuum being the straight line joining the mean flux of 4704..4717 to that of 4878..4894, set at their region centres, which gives -13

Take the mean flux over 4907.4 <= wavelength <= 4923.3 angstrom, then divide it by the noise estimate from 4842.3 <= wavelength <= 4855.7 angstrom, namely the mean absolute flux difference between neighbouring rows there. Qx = 19.9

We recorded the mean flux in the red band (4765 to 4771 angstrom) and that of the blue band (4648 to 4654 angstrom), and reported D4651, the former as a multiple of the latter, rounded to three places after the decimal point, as 1.103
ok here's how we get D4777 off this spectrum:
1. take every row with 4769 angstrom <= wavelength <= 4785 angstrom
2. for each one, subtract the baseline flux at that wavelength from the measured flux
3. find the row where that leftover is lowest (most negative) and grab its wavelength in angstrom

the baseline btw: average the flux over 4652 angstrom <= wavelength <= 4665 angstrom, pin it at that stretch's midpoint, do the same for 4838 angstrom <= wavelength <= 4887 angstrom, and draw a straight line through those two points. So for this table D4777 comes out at 4770.40 angstrom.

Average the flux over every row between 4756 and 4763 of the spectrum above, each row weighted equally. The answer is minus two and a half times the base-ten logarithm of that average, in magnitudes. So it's -5.46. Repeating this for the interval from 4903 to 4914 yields -5.49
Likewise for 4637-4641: -5.32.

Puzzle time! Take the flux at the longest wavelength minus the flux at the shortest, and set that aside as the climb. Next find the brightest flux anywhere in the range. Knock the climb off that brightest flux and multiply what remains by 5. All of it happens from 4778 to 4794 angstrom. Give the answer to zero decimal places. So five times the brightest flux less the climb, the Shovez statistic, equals 824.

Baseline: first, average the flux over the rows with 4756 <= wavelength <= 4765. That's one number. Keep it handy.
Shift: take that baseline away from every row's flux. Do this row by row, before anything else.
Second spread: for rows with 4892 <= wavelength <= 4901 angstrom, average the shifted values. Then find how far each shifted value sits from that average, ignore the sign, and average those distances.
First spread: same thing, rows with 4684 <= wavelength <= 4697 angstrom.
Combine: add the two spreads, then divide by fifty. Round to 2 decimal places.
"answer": 0.21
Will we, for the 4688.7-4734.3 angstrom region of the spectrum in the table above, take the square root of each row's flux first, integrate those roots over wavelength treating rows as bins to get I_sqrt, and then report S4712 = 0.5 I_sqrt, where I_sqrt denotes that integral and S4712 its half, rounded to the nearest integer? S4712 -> 273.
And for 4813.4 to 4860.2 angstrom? 289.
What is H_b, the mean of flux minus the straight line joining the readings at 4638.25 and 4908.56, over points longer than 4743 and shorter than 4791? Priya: 4.6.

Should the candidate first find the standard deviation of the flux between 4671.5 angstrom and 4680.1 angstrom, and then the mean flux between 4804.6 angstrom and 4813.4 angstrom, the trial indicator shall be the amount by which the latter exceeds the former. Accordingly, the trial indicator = 153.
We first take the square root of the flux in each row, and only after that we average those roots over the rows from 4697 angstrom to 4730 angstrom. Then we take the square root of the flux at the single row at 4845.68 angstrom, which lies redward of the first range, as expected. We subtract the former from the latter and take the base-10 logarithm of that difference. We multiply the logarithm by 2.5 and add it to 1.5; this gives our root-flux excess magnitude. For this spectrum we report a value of 0.7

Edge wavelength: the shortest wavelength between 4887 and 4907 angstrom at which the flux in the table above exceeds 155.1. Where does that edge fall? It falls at 4892.77 angstrom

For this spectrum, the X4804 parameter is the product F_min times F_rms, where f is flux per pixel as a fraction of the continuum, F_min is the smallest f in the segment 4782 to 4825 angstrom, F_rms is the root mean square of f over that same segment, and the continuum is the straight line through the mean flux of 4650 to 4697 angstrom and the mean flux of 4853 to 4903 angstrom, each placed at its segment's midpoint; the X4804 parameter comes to 1.04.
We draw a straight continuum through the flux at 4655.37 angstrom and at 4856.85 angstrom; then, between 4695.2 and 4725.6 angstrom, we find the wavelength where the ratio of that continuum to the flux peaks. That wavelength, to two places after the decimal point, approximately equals 4702.78 angstrom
